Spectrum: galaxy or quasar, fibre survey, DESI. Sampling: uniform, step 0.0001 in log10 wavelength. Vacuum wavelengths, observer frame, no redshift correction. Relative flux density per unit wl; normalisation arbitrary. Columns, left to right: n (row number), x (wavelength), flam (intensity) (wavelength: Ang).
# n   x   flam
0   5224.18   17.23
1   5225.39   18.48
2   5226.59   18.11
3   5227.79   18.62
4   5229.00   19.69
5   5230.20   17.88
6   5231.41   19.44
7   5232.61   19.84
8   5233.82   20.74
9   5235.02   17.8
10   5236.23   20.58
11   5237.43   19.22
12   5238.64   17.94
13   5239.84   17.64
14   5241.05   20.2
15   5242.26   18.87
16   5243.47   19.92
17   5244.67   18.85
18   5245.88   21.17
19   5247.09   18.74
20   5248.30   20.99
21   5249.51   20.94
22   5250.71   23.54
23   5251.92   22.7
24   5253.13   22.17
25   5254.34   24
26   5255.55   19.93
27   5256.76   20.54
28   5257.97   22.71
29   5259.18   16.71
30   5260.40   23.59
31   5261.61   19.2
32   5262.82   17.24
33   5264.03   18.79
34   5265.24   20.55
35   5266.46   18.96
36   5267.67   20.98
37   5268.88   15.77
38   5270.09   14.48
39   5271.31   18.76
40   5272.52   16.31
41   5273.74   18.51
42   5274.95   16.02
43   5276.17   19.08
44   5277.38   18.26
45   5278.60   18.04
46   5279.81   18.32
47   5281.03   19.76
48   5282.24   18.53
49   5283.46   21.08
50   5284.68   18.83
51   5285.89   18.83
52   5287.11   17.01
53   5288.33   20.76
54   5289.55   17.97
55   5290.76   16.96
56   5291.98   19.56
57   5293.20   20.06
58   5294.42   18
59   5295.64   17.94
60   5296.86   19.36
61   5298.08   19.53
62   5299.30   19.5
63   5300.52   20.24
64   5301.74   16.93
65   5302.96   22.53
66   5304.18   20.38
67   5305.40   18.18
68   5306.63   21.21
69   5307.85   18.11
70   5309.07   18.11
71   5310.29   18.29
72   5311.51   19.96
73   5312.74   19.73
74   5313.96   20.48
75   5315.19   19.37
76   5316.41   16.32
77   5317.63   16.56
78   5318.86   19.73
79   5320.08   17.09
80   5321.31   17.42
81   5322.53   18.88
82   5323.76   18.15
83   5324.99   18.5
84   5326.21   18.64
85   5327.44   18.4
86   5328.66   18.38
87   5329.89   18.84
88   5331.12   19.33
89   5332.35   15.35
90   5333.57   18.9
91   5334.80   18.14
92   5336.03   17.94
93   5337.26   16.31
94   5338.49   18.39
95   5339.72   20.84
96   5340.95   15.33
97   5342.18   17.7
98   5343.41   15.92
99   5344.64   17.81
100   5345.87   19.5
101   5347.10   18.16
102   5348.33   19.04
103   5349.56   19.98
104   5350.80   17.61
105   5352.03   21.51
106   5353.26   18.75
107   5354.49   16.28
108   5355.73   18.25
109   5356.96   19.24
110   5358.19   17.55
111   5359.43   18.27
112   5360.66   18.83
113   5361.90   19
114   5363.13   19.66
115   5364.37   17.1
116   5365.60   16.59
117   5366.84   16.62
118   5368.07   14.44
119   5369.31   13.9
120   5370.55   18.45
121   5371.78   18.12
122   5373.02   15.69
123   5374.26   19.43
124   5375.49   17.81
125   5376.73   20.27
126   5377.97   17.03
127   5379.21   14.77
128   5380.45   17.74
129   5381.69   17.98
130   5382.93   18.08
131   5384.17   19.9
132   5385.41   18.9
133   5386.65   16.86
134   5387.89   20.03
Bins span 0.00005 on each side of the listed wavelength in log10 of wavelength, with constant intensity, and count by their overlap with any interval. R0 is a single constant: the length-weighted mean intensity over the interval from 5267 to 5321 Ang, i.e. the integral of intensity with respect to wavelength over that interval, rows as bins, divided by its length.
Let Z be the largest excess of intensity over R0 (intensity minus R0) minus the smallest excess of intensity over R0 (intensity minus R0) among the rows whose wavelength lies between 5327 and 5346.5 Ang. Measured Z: 5.51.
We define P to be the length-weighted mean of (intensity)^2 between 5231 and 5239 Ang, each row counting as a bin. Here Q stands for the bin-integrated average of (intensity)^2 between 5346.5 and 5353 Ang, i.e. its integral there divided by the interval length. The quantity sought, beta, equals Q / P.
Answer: 0.98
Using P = 378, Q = 372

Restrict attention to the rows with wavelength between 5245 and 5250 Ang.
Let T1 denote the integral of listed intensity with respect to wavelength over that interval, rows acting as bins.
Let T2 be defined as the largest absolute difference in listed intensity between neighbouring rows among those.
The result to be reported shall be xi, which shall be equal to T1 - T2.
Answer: 99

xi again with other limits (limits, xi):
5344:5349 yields 92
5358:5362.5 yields 82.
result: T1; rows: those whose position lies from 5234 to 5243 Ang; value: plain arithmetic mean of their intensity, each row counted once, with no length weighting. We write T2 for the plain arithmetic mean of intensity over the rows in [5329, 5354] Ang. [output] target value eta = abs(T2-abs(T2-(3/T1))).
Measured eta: 0.159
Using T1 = 18.9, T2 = 18.3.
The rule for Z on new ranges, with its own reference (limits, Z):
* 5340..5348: 4.17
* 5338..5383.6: 7.61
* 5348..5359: 5.23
